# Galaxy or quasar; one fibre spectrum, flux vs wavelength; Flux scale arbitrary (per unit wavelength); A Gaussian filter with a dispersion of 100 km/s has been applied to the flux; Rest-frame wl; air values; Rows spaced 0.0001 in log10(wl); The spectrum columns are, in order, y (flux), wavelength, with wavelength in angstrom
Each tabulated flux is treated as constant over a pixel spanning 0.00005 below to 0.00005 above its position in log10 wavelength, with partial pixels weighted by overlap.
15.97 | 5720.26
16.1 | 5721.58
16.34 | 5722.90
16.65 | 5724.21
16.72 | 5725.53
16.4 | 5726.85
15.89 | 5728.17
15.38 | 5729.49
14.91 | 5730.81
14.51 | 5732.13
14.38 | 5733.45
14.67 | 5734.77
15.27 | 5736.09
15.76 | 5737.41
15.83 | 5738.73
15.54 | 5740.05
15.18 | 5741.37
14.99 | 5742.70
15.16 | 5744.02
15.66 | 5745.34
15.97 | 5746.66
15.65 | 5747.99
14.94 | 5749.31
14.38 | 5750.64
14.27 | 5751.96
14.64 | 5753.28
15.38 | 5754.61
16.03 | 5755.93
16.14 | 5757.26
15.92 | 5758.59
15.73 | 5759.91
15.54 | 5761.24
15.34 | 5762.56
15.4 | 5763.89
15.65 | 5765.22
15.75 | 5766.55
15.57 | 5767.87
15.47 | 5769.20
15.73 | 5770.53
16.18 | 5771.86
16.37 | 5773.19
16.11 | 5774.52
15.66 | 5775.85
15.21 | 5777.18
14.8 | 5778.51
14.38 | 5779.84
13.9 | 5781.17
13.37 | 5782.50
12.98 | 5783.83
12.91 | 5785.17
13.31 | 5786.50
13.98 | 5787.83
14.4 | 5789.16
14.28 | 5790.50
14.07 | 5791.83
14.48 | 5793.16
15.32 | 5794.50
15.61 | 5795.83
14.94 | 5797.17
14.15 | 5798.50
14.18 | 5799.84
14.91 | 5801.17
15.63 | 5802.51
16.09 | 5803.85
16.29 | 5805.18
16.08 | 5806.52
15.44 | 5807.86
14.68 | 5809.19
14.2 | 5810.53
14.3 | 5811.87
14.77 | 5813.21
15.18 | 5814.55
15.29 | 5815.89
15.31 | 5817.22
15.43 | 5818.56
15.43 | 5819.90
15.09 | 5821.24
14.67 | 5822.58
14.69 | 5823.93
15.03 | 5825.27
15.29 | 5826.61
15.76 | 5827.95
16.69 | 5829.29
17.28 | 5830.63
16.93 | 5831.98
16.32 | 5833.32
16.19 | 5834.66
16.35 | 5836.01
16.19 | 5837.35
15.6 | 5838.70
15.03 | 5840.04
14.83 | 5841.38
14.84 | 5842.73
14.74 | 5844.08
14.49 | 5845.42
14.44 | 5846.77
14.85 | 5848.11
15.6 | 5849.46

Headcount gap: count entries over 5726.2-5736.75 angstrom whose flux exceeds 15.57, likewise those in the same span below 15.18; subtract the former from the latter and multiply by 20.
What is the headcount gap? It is 40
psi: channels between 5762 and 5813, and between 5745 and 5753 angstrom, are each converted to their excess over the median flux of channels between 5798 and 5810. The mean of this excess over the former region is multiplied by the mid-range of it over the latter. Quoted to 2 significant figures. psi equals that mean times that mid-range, 0.17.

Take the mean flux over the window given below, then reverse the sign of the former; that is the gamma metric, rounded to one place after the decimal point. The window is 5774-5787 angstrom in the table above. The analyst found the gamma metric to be -14.3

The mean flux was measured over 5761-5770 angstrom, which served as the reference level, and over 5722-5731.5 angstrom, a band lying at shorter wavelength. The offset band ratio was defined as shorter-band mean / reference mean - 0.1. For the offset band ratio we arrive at 0.93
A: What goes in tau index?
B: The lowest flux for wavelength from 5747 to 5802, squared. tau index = 167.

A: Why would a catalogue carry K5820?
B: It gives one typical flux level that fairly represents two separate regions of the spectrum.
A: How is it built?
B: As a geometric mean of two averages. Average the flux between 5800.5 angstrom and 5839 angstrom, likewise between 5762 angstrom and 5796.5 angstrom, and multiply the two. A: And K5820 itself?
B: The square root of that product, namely 15.2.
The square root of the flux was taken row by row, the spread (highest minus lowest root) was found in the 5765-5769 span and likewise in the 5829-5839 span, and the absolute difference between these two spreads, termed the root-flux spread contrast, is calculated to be 0.18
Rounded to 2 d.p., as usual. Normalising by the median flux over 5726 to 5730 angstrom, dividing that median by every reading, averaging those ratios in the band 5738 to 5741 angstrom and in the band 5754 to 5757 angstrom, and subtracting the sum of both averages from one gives -1.03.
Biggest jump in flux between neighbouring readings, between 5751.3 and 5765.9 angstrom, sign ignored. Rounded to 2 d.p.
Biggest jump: 0.74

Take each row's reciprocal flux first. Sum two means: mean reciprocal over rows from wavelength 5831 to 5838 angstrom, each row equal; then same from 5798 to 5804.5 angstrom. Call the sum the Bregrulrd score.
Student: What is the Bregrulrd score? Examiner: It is 0.128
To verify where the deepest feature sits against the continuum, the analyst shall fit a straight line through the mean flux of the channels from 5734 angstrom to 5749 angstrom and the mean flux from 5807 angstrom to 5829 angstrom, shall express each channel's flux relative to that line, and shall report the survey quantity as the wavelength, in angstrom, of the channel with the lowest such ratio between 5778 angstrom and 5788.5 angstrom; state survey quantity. 5785.17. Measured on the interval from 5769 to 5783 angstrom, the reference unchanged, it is 5782.50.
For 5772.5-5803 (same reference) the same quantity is 5785.17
